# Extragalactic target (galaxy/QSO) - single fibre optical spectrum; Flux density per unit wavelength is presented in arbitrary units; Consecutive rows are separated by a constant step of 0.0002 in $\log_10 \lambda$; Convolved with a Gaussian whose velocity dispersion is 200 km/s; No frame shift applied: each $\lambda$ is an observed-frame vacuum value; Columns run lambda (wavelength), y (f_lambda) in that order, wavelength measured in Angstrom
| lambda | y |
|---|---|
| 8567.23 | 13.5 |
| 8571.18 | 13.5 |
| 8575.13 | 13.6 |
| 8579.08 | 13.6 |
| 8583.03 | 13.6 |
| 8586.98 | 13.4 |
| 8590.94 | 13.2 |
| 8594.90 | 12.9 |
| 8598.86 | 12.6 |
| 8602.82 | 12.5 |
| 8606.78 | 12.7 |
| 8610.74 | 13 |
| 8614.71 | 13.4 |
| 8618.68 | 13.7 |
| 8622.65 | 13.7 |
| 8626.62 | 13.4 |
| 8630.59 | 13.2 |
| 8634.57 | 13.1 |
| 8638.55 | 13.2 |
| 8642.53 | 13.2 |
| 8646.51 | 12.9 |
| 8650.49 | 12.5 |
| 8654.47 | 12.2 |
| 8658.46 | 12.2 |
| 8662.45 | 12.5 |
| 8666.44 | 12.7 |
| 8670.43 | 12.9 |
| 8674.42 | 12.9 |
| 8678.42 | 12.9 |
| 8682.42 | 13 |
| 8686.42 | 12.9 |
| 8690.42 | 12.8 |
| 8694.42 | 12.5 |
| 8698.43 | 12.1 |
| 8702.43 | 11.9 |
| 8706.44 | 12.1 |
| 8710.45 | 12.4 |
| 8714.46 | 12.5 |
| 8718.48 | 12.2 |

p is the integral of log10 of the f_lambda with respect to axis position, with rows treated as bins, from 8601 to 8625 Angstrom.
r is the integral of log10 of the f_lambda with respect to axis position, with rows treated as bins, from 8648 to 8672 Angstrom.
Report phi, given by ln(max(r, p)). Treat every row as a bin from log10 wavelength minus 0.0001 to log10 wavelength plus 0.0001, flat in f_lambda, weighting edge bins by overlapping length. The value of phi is 3.29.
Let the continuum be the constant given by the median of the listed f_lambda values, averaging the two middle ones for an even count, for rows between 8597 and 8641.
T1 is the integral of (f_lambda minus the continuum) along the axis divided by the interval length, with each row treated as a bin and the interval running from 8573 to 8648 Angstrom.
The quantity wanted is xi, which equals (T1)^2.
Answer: 0.00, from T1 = 0.0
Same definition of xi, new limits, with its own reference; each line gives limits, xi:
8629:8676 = 0.17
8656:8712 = 0.42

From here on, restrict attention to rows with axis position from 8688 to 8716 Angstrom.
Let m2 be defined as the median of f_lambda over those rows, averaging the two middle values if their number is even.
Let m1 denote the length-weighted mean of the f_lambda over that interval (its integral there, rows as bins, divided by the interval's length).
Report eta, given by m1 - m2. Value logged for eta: -0.06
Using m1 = 12.3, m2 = 12.40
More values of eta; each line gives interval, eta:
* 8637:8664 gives 0.17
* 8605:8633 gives -0.10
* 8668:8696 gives -0.05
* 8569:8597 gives -0.11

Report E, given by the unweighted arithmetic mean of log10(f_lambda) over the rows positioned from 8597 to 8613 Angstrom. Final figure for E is 1.10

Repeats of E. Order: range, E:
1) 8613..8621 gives 1.13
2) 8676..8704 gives 1.10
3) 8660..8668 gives 1.10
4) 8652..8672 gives 1.10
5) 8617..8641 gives 1.13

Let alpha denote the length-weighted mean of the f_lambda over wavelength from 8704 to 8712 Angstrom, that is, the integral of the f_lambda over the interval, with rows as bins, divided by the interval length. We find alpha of 12.2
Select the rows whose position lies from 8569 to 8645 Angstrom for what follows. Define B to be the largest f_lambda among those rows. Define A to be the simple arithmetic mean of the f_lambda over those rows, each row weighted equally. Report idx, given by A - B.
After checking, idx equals -0.46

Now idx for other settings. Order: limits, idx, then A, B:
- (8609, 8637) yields -0.34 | 13.4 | 13.7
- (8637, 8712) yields -0.58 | 12.6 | 13.2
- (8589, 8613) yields -0.38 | 12.8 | 13.2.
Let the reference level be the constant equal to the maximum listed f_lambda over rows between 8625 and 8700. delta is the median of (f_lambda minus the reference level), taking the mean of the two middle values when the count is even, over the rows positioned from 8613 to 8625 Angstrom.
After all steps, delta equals 0.3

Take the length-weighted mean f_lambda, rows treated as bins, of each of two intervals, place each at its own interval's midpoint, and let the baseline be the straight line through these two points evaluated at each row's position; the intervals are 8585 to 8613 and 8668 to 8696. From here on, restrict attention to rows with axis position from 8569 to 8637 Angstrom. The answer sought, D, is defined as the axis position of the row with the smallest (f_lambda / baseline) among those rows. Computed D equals 8602.82 Angstrom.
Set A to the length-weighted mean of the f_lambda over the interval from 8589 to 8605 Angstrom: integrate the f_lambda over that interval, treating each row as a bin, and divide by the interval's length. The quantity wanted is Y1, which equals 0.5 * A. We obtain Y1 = 6.40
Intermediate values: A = 12.8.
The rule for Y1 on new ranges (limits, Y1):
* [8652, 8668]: 6.20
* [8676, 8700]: 6.35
